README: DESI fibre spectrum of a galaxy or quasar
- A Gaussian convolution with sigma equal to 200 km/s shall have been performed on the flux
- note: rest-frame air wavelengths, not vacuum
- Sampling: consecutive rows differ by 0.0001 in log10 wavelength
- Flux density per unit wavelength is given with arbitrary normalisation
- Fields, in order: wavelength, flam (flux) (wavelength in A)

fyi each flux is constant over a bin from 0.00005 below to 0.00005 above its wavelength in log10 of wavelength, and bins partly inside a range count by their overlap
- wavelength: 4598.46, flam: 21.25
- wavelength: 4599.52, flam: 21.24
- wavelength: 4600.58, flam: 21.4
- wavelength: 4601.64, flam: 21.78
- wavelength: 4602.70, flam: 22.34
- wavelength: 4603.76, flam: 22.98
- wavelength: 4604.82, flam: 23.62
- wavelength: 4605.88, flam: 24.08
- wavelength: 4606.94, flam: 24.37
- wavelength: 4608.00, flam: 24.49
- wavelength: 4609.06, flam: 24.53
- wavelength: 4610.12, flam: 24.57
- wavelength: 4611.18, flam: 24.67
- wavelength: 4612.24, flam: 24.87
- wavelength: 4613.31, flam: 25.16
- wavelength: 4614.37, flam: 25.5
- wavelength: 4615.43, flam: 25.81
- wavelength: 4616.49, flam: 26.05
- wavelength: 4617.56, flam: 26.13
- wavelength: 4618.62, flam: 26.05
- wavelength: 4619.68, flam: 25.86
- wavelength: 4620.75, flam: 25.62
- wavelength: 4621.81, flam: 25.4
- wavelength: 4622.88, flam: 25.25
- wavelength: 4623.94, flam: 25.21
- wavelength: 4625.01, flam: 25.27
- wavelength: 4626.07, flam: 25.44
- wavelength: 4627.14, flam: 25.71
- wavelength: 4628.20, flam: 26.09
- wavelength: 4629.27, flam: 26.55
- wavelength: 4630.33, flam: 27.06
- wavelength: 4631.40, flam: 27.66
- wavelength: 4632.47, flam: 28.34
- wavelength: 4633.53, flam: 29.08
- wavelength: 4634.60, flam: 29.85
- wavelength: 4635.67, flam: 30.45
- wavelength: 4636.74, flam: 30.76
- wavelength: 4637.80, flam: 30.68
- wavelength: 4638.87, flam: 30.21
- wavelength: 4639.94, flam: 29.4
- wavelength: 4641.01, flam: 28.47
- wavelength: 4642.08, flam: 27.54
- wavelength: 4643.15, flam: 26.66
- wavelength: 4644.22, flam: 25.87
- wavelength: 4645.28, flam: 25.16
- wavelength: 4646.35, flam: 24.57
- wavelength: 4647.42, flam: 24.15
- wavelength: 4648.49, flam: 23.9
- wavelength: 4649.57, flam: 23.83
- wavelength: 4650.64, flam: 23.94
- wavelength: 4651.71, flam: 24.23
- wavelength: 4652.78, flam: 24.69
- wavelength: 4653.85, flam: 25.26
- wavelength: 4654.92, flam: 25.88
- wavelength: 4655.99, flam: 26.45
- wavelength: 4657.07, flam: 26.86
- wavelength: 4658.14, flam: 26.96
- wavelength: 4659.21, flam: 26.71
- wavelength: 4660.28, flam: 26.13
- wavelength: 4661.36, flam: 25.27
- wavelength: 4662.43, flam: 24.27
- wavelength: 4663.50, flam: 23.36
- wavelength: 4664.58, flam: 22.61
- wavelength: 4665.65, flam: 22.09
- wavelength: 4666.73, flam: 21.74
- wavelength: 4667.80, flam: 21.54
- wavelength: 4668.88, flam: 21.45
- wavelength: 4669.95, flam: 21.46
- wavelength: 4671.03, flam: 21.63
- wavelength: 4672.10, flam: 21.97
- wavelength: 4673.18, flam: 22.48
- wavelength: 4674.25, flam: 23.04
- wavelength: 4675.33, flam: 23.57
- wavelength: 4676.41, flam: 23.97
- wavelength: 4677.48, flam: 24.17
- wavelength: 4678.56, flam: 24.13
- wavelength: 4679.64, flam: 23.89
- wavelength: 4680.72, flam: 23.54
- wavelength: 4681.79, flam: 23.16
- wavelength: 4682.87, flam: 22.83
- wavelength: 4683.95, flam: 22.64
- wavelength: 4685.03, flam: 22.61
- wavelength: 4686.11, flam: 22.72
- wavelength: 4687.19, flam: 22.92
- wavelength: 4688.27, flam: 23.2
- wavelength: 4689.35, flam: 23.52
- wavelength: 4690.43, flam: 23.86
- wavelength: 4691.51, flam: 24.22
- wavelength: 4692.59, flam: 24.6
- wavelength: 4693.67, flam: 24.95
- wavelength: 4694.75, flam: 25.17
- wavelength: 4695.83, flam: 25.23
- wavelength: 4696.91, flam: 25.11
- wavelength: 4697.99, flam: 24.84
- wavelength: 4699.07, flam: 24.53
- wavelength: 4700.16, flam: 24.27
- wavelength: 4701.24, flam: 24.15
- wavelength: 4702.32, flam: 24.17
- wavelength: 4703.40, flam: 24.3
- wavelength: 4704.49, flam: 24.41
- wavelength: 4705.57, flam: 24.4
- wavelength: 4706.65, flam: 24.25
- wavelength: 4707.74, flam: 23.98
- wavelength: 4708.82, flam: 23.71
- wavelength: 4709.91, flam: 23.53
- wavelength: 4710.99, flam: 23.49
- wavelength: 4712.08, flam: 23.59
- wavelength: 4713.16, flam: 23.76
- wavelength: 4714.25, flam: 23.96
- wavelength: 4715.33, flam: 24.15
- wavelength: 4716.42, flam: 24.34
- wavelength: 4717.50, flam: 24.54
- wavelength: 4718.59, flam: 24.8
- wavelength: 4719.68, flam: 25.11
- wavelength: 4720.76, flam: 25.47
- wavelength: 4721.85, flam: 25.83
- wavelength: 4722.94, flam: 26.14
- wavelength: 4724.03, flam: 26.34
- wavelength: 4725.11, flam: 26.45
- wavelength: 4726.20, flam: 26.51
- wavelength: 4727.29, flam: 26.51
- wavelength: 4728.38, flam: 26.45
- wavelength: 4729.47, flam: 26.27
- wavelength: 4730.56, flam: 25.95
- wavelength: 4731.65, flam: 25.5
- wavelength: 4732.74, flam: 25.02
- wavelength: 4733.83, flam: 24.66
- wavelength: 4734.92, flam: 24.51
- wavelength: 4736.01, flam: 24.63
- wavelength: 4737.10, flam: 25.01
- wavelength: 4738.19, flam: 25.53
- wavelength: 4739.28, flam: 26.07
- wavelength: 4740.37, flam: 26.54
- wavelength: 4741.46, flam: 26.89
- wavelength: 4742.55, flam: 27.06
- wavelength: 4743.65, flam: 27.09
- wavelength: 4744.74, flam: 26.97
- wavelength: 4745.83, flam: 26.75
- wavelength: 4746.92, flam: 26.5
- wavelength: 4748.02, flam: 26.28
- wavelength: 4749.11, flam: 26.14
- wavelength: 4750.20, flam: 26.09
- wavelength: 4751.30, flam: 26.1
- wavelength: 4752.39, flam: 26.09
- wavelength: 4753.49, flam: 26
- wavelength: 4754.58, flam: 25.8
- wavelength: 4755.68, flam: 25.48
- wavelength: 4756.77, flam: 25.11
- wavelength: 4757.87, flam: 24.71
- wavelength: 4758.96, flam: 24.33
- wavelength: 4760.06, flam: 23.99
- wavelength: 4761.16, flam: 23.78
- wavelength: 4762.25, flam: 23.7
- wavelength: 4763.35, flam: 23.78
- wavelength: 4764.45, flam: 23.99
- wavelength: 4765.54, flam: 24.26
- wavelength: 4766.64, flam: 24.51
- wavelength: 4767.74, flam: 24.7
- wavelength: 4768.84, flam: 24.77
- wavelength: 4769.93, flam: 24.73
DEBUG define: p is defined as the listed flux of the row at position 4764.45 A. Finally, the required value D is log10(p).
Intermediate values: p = 23.99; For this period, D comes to 1.38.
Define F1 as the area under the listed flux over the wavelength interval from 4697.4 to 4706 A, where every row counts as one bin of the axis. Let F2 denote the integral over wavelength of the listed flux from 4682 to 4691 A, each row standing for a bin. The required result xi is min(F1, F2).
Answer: 207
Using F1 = 210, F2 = 207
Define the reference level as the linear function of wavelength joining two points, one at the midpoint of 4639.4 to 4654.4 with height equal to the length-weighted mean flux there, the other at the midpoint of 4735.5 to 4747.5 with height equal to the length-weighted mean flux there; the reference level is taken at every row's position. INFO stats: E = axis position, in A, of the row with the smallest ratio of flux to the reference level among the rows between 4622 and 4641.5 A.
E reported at 4623.94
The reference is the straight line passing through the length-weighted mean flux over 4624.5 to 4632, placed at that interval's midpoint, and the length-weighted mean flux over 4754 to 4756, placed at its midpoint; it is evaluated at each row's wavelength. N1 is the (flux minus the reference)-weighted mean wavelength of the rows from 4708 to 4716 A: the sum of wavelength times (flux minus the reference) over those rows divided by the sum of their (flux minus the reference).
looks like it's 4711.9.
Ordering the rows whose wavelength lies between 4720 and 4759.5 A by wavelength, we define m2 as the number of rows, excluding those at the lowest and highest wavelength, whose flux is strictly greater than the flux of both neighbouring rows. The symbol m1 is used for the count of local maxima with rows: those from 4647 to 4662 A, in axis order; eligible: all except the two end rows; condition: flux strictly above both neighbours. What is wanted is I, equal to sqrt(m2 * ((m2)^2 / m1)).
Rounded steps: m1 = 1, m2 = 2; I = 2.8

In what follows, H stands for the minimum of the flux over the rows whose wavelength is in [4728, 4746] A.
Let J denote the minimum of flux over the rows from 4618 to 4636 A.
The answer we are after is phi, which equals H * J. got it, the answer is 618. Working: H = 24.51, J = 25.21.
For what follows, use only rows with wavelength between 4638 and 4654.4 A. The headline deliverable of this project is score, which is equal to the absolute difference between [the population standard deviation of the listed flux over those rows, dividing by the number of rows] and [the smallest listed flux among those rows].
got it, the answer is 21.8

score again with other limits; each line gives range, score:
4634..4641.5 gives 27.7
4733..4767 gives 22.6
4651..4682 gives 19.7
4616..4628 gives 24.9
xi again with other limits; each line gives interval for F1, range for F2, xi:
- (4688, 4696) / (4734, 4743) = 195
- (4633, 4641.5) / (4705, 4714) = 215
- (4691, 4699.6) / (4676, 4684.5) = 200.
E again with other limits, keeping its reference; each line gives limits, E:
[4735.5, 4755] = 4736.01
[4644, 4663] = 4649.57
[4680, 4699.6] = 4685.03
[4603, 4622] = 4603.76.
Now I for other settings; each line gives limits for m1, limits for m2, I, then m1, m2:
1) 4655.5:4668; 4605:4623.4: 1.0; 1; 1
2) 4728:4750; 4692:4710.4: 2.8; 1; 2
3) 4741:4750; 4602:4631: 1.0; 1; 1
